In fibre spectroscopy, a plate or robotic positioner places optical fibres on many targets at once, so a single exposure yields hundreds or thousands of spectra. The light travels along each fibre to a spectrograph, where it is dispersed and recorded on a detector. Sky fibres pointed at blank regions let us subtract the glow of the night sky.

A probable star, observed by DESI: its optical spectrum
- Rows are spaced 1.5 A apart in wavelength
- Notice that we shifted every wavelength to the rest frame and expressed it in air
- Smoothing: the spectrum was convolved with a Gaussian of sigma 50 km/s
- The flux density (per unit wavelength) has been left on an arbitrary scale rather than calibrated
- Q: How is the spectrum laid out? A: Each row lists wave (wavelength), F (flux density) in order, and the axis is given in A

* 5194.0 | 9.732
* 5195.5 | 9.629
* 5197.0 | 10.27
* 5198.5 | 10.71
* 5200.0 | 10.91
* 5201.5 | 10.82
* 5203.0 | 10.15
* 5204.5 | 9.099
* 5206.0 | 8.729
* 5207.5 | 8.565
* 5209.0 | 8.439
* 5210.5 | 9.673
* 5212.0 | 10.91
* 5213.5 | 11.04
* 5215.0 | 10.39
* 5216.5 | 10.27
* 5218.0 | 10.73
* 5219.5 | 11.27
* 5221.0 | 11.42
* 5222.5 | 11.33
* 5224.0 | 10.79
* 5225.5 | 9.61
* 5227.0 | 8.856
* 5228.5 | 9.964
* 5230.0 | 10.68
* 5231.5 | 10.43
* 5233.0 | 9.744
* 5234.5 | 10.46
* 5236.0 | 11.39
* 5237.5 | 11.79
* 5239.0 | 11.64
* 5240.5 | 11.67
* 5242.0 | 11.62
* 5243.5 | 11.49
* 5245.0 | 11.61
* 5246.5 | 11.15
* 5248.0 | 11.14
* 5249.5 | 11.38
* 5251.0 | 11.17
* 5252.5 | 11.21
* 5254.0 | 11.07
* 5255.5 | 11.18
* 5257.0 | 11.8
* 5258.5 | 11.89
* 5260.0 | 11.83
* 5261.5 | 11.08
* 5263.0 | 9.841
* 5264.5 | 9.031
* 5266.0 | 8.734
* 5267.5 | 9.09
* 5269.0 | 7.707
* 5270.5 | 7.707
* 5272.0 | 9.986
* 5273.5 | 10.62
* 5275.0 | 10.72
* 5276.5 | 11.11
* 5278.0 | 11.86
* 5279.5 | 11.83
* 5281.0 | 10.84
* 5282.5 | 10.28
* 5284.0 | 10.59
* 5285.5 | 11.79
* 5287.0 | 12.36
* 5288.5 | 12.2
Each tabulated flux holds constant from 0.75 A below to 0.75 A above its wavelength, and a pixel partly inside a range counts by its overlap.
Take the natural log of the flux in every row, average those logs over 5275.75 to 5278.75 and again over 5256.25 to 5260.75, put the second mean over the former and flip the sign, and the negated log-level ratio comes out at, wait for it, -1.01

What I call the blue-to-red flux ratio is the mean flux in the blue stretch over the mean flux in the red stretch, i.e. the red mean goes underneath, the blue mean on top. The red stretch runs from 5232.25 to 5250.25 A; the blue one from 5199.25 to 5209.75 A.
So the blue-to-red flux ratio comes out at 0.85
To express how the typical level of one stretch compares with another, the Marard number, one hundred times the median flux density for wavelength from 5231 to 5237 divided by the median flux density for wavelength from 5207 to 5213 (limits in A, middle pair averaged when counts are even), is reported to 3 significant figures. 115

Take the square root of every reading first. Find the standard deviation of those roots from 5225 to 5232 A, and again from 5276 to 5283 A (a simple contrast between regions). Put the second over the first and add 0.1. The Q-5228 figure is 1.0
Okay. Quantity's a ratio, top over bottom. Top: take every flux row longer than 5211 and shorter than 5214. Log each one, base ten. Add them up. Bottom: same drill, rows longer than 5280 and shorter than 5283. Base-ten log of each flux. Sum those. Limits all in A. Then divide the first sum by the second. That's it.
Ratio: 1.02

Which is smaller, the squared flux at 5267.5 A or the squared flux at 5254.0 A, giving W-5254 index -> 83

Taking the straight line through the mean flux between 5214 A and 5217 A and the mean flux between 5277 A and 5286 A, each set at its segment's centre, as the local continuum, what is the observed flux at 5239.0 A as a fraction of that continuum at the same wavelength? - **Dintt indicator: 1.09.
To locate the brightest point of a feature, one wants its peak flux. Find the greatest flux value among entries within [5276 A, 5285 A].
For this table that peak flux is 11.86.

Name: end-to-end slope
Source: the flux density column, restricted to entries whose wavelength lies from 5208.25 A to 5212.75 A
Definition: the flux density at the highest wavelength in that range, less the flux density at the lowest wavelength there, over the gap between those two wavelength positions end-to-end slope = 0.8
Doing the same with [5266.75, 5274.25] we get 0.3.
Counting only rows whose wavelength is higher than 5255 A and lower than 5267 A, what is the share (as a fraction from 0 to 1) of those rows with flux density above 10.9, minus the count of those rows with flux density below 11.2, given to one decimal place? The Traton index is -4.4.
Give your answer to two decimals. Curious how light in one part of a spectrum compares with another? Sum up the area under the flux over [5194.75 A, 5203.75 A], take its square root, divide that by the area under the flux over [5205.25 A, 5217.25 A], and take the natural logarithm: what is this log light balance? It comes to -2.49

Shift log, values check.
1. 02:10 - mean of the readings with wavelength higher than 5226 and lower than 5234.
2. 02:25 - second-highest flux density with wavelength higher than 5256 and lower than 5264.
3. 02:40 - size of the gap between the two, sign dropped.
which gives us 1.9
